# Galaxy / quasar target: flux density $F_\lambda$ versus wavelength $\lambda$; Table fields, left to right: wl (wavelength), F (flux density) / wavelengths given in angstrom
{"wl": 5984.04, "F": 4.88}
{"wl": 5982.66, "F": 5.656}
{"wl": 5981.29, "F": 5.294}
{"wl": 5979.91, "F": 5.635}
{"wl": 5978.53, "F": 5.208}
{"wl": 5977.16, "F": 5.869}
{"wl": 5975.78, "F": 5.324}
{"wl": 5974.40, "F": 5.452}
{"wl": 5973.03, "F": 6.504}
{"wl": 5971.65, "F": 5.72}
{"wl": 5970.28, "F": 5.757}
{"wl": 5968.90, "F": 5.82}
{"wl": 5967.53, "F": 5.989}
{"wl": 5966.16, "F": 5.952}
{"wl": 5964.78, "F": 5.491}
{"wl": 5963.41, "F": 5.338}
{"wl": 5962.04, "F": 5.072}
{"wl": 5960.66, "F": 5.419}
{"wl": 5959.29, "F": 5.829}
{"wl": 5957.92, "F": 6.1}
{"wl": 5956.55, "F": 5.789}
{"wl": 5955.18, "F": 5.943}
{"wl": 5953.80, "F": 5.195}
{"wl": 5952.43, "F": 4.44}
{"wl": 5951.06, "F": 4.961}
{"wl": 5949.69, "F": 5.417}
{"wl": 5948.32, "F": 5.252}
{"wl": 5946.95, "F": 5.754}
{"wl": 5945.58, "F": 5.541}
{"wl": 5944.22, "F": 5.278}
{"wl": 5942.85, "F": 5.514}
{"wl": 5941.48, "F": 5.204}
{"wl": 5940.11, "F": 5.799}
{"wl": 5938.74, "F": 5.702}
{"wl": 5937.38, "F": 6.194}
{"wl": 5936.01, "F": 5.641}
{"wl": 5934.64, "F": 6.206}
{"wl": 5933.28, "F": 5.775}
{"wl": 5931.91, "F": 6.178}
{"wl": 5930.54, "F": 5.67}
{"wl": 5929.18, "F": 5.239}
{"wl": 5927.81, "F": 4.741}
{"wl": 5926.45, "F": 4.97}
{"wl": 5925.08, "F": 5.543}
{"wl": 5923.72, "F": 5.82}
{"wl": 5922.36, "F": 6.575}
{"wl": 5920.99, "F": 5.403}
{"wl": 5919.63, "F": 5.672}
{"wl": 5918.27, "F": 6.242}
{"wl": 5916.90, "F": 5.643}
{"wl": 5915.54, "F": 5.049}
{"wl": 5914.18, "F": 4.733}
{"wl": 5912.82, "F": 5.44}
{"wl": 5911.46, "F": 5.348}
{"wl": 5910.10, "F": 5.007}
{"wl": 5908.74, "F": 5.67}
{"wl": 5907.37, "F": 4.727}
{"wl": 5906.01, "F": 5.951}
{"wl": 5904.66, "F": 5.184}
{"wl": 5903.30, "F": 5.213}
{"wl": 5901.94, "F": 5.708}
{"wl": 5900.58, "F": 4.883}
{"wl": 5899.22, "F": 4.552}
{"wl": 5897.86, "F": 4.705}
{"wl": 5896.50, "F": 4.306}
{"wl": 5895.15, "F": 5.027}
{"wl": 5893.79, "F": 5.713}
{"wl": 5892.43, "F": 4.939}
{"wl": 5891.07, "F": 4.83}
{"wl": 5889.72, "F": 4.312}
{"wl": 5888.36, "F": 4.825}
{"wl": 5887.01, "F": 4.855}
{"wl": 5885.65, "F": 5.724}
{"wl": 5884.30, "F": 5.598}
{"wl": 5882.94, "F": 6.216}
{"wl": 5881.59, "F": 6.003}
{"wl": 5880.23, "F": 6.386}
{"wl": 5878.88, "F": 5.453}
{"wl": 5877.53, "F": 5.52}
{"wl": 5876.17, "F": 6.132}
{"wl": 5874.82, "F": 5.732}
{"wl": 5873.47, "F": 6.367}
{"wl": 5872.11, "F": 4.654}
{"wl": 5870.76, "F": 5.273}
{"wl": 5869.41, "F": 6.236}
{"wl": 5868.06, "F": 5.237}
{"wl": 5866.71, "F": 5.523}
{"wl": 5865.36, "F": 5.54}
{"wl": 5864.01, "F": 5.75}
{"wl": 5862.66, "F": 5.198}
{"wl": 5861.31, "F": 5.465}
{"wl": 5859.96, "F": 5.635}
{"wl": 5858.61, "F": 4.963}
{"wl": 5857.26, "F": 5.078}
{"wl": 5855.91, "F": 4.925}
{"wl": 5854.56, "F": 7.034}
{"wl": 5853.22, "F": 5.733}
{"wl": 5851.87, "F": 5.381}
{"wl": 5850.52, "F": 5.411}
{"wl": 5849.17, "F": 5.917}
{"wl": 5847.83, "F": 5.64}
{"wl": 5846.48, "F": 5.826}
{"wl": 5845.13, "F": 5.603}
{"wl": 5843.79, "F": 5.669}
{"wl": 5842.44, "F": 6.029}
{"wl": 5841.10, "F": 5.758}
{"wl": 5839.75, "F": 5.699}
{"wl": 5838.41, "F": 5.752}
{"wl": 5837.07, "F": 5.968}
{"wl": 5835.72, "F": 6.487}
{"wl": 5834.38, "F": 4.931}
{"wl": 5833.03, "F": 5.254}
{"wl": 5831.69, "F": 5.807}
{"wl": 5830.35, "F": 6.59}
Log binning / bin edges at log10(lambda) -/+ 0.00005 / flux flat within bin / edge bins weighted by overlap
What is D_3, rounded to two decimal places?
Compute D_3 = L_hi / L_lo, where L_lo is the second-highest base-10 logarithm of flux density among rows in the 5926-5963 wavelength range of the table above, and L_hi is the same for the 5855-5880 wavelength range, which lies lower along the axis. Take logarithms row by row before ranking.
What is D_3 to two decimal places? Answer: 1.00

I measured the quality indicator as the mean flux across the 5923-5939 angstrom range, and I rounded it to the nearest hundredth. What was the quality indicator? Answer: 5.64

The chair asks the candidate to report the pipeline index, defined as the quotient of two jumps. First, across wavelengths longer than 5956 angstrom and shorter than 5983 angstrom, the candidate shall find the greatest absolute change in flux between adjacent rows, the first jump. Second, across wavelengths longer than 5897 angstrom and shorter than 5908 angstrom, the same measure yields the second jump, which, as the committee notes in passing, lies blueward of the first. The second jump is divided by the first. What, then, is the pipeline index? 1.2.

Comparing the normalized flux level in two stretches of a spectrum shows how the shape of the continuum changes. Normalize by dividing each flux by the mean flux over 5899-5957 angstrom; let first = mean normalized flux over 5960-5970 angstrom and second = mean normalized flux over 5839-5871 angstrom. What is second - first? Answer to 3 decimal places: 0.004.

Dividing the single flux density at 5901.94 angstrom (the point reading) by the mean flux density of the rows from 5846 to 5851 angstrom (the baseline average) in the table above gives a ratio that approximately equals 1.00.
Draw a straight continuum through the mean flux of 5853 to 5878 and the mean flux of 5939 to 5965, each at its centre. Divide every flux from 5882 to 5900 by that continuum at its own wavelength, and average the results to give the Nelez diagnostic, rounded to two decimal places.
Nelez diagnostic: 0.91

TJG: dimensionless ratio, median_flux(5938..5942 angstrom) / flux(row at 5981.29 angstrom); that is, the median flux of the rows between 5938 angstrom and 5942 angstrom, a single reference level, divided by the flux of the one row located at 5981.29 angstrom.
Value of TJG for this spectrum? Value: 1.08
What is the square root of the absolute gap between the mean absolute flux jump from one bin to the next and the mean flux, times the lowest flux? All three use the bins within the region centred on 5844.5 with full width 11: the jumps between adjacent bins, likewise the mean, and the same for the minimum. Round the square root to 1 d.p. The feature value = 5.6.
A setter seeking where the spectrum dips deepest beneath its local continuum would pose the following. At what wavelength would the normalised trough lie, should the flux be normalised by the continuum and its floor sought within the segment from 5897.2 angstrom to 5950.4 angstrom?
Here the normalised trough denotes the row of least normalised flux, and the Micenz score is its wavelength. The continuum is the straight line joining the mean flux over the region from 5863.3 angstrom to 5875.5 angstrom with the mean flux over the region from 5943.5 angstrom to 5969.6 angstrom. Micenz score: 5899.22 angstrom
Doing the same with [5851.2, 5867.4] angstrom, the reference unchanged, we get 5855.91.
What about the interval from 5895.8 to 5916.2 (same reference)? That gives 5896.50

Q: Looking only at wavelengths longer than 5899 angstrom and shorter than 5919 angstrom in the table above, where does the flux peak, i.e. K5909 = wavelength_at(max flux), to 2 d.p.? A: 5918.27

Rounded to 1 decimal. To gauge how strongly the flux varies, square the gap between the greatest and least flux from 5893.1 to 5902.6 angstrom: 2.0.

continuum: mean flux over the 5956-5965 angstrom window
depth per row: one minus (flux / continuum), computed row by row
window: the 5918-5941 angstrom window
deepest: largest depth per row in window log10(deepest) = -0.82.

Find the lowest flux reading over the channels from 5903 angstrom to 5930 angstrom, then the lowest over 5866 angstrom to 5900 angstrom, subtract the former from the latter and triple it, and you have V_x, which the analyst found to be -1.3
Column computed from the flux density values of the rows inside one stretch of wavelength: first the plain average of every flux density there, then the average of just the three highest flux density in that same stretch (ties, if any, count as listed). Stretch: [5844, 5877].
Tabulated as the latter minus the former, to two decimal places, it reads 0.95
